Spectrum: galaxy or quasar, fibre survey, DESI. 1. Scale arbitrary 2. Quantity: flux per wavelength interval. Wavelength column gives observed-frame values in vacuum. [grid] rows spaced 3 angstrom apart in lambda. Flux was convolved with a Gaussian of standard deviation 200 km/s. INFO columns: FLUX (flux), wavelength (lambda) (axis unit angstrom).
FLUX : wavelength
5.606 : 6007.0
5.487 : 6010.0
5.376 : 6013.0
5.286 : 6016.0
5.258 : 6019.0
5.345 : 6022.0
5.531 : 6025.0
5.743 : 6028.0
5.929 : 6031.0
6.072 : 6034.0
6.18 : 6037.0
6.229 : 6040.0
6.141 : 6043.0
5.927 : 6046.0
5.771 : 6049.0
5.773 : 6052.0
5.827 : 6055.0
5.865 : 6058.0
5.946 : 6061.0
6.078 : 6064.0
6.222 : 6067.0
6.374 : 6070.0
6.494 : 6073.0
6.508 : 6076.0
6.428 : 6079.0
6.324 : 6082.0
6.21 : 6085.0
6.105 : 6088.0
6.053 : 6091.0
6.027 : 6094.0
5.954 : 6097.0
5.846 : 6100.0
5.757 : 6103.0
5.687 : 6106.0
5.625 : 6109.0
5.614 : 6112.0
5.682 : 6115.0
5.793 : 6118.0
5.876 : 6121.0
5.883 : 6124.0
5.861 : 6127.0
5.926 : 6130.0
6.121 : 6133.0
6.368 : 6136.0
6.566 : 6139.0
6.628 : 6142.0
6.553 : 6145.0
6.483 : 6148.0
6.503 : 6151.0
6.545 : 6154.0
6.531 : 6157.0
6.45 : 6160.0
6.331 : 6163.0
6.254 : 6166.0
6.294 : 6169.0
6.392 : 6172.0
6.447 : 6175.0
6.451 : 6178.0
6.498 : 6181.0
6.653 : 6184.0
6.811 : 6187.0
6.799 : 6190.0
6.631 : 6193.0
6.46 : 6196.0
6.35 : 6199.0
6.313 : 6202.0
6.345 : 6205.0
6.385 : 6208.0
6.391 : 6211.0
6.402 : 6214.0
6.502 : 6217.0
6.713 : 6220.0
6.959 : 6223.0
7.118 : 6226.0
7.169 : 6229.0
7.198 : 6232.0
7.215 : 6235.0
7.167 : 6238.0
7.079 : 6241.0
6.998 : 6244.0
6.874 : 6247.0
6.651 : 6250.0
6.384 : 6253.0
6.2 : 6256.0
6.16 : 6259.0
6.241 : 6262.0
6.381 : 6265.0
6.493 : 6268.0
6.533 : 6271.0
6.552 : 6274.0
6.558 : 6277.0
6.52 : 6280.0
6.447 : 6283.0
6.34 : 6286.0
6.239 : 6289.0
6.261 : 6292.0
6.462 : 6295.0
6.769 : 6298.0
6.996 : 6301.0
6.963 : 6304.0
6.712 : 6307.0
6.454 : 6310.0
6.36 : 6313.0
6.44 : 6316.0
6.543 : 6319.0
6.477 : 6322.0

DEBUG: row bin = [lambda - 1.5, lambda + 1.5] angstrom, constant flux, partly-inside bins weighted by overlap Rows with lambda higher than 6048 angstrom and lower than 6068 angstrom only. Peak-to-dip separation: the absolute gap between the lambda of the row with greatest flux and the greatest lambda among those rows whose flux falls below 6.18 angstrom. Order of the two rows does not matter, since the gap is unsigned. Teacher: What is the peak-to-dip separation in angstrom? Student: 3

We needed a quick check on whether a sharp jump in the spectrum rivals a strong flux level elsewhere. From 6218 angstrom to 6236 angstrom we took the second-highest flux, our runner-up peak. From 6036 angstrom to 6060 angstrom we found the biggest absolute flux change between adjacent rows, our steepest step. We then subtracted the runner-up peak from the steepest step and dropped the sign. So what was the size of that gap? 7.0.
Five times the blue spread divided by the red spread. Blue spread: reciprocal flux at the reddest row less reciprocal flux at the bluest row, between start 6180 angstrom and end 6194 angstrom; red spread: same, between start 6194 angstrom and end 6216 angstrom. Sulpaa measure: -11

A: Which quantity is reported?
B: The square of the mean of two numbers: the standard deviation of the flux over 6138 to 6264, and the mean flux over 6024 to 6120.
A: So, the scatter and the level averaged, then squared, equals 9.9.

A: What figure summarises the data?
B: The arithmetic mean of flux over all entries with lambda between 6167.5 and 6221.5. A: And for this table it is 6.49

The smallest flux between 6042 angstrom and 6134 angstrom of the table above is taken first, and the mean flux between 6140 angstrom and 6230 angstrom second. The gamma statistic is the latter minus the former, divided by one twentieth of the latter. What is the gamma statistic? 2.8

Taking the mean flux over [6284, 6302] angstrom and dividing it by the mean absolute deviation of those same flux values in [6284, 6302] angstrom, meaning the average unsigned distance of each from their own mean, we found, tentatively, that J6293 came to 26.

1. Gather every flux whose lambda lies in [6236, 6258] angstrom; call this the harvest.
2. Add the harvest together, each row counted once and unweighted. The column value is 47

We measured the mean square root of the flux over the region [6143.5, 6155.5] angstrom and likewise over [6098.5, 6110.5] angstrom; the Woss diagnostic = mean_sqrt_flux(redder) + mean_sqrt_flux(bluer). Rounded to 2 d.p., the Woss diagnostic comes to 4.95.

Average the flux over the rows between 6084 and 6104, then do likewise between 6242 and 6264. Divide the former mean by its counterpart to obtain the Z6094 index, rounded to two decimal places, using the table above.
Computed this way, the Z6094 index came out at 0.92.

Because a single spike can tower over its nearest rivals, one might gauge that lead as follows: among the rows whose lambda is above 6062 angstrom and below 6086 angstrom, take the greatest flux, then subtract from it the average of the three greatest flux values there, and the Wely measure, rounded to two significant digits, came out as 0.031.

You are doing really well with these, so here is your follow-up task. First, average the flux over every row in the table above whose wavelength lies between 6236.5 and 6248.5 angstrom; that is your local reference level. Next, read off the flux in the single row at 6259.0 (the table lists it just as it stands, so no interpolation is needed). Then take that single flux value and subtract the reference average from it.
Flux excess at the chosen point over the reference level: -0.9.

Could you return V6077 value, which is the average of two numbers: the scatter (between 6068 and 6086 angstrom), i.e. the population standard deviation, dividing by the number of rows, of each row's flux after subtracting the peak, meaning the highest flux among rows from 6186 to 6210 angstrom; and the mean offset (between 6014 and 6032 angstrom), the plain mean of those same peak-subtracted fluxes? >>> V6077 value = -0.60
